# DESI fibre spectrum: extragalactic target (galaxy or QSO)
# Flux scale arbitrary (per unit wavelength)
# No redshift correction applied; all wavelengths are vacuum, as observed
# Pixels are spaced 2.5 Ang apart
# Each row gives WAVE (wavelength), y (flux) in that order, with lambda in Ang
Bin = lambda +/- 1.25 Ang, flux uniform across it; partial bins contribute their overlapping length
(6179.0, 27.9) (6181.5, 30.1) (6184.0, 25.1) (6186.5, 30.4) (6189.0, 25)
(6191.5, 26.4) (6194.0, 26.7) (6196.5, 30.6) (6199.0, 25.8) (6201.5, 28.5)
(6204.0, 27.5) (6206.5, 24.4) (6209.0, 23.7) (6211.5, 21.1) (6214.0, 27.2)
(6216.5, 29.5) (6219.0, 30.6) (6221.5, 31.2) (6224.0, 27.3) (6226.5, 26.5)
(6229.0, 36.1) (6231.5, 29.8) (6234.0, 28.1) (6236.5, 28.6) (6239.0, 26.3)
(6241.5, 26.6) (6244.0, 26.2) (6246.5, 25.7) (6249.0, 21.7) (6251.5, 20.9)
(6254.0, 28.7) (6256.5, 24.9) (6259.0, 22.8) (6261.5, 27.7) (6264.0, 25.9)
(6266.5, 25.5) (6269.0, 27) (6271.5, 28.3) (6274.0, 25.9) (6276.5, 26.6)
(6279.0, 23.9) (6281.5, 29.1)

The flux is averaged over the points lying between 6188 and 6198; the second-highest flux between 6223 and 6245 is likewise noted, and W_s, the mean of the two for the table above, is 28.5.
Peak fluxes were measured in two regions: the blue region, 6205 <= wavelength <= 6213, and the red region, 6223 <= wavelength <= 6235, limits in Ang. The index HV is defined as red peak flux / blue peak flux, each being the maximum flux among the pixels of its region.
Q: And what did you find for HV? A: 1.48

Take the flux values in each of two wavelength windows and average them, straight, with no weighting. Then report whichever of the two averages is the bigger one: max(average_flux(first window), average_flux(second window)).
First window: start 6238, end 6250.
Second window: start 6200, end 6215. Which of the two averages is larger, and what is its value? 25.4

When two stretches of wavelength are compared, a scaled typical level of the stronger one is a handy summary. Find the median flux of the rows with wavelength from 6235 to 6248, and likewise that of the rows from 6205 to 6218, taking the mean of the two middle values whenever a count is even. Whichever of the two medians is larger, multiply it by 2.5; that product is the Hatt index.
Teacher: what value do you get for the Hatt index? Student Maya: 66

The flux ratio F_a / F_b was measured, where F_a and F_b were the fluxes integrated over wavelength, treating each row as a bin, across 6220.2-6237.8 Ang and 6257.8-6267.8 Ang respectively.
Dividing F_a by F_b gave 2.0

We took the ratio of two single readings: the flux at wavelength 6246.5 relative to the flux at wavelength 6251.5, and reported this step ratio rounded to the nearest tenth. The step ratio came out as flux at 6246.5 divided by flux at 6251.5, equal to 1.2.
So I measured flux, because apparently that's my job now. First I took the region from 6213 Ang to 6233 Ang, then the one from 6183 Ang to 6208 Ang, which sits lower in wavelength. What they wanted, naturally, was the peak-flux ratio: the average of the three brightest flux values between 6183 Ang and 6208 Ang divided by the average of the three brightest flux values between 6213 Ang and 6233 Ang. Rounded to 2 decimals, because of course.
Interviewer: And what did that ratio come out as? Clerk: 0.91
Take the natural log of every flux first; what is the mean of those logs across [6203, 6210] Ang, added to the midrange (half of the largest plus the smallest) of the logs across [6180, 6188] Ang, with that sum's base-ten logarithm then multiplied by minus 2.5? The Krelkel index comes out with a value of -2.04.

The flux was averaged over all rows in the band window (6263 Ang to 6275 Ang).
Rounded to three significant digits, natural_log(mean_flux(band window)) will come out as 3.28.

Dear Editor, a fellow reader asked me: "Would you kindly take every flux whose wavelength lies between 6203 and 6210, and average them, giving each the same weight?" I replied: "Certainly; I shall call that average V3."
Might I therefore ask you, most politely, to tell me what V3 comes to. 25.2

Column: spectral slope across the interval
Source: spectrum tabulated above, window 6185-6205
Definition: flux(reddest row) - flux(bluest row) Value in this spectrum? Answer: -2.9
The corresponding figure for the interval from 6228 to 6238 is -7.5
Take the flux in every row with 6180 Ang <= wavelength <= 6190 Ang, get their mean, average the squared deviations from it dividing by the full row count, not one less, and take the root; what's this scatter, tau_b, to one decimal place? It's 2.6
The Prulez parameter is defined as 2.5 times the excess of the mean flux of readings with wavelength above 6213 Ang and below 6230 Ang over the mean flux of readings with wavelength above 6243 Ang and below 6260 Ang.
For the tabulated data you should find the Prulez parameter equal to 13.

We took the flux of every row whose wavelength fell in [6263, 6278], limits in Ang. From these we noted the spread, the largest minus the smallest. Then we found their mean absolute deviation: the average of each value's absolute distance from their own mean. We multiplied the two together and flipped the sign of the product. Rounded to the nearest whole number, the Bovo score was -2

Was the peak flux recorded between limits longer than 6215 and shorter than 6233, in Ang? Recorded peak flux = 36.1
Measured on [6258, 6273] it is 28.3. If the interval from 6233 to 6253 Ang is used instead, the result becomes 28.6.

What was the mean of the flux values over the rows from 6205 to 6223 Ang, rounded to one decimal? 26.8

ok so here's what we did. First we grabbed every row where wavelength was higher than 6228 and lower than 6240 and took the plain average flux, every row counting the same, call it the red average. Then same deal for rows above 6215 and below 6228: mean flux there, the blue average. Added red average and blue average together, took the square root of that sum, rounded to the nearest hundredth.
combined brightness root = 7.67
